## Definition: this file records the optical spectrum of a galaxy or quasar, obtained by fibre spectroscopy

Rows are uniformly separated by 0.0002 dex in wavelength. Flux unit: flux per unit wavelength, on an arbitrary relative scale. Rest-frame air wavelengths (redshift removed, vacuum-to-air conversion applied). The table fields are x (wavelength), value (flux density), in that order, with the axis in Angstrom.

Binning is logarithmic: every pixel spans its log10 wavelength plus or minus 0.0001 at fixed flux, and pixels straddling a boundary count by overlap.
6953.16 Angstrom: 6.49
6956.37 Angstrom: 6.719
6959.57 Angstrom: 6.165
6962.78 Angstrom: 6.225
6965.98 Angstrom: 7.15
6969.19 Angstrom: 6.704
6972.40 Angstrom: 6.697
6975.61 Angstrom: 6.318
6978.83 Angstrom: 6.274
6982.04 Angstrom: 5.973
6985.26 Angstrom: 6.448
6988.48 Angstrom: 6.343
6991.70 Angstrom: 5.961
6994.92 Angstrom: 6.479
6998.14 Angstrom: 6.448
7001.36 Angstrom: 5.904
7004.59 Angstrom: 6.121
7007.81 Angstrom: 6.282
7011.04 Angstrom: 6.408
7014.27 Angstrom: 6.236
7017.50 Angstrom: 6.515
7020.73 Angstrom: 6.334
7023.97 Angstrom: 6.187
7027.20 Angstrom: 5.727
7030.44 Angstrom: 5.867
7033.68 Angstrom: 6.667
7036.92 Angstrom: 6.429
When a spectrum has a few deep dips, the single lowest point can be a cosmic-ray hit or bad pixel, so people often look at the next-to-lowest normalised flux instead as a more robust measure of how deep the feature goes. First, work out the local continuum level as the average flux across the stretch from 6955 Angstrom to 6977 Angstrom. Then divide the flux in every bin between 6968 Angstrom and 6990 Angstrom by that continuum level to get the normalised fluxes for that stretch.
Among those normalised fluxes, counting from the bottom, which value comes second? 0.955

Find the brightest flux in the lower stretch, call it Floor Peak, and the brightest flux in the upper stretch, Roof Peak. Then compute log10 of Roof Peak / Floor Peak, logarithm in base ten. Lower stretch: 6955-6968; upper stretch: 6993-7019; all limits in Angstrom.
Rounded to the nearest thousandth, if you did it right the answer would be -0.040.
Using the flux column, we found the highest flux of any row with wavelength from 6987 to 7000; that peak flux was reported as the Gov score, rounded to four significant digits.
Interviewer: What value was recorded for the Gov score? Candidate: 6.479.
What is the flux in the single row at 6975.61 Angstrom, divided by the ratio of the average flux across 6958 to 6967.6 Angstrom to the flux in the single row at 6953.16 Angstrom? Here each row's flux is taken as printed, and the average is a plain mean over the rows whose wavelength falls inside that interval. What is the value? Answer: 6.3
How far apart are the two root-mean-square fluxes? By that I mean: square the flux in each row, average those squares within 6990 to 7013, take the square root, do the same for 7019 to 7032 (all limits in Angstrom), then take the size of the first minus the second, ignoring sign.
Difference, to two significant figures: 0.20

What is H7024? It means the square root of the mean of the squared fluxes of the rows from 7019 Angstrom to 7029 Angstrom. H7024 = 6.09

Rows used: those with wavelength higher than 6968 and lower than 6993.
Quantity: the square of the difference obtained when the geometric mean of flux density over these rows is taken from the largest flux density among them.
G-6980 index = 0.14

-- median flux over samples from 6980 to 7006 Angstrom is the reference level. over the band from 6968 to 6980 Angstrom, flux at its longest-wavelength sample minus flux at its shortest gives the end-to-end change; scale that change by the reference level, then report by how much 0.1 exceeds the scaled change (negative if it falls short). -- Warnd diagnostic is 0.169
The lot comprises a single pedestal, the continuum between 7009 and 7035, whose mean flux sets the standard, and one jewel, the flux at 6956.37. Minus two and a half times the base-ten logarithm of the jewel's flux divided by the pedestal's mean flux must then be -0.08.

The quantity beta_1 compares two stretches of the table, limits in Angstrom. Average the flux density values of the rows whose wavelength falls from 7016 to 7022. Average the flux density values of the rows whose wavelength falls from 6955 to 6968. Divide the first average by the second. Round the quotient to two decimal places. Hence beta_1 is 0.98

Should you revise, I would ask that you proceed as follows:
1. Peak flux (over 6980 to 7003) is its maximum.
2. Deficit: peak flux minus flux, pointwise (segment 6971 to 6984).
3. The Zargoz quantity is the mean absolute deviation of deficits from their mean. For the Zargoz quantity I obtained 0.19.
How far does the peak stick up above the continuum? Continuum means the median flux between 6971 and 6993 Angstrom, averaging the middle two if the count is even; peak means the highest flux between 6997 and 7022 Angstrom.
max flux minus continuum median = 0.20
